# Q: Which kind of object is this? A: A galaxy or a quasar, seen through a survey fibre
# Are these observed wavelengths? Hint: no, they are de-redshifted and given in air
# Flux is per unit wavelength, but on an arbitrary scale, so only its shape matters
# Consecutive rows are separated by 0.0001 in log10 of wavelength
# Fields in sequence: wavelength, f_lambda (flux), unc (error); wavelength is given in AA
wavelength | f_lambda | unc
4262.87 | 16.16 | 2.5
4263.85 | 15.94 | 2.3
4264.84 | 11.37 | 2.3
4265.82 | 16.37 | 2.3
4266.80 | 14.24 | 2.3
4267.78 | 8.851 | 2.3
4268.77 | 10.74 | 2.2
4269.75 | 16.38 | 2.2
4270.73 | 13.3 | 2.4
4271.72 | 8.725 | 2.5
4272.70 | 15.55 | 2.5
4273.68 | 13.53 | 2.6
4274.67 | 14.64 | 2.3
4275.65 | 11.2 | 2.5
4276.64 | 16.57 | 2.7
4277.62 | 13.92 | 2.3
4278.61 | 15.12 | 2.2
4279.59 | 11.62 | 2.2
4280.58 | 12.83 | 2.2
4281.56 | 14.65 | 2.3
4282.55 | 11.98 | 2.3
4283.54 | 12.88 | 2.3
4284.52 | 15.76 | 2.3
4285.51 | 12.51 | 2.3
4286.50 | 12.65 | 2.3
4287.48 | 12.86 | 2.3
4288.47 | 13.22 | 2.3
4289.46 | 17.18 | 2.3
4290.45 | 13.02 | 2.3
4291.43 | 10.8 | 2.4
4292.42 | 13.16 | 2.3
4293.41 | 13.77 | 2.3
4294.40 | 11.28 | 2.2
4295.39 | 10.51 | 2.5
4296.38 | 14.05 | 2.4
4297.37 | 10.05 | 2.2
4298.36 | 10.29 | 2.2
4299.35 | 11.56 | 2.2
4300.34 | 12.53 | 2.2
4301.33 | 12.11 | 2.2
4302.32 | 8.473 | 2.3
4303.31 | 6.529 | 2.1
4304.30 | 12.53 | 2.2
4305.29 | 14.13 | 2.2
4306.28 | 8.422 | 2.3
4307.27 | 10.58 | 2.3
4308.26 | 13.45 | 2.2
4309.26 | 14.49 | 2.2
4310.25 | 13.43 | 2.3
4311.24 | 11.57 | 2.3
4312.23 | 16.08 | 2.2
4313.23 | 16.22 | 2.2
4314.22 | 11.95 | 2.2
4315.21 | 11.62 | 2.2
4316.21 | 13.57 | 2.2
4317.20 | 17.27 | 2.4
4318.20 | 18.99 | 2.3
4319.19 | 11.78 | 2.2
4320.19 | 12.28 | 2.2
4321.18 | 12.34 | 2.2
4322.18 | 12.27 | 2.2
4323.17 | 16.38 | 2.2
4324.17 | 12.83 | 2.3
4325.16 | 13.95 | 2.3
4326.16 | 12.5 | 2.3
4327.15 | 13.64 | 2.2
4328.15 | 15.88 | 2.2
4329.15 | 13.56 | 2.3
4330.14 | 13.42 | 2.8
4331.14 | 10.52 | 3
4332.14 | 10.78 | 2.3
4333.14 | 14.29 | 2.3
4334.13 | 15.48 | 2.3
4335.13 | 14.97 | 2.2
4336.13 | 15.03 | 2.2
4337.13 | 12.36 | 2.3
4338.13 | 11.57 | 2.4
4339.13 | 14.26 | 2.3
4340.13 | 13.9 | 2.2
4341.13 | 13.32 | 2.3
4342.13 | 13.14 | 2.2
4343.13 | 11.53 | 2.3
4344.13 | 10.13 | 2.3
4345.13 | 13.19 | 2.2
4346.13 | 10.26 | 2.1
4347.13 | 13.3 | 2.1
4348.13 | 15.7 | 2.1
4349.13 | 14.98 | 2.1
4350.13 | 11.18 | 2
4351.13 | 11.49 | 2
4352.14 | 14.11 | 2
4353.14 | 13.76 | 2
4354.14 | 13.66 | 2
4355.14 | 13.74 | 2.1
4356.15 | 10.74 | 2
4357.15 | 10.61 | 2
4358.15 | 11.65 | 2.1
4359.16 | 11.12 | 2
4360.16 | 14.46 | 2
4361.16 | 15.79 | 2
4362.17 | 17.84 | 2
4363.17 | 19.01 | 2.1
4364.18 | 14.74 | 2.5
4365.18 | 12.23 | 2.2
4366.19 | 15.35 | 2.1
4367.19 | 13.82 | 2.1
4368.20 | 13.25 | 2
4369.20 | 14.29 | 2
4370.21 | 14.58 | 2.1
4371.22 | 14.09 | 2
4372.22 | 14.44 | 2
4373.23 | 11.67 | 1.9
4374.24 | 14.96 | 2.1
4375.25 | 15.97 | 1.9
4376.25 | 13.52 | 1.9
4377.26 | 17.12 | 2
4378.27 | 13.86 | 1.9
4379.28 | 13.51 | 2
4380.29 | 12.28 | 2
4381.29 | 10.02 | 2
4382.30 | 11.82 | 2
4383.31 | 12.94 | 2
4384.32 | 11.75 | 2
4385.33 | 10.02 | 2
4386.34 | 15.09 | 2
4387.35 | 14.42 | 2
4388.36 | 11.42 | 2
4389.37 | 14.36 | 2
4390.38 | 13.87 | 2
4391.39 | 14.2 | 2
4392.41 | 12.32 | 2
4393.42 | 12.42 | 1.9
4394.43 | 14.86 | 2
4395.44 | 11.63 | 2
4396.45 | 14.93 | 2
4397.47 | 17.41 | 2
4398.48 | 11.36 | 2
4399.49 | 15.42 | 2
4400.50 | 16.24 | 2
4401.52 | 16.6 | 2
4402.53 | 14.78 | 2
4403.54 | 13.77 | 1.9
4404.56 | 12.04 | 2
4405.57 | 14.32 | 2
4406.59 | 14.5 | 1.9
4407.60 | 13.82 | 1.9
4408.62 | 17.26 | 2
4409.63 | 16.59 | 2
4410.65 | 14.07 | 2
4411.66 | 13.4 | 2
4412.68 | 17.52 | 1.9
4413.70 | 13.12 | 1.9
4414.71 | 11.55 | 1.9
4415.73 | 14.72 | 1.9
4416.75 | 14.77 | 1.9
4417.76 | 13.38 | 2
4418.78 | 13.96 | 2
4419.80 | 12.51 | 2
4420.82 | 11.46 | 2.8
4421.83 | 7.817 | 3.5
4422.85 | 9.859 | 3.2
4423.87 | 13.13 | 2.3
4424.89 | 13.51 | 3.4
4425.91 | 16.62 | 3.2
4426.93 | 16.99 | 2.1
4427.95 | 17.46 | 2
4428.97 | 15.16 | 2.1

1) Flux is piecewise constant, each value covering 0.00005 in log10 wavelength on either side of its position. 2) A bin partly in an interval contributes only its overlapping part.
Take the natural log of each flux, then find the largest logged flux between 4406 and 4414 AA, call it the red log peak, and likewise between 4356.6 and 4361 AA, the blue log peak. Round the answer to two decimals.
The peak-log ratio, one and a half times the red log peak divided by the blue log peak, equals 1.61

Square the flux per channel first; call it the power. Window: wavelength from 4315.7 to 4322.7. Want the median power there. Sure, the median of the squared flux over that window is 152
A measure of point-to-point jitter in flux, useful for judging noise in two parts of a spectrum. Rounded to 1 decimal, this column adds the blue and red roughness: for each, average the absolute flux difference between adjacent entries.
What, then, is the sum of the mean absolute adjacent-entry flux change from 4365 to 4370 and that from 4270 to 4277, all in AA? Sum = 5.5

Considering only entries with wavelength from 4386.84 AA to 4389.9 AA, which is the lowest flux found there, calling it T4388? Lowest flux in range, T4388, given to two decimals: 11.42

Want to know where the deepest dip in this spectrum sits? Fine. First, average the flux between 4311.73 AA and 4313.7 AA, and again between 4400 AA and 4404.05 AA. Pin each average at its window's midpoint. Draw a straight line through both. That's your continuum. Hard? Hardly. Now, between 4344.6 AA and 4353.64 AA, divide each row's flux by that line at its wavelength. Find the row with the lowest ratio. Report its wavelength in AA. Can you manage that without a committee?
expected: 4346.13 AA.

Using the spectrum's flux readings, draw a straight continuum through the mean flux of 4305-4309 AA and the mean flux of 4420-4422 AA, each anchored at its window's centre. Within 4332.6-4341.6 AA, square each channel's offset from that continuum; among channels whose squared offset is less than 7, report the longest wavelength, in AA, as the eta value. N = 4341.13 AA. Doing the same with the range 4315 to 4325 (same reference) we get 4324.17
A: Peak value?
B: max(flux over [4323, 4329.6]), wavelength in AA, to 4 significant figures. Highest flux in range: 16.38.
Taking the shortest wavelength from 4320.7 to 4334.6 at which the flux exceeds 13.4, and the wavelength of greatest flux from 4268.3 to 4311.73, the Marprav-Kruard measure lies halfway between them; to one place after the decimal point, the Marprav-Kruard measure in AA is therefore 4306.3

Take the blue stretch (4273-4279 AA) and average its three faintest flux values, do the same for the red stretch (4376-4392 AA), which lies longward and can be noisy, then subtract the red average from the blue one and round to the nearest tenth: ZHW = 2.4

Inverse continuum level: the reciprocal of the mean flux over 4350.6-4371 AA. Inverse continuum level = 0.072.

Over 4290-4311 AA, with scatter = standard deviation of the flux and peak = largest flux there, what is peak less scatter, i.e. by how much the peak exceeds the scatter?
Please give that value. 12.4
